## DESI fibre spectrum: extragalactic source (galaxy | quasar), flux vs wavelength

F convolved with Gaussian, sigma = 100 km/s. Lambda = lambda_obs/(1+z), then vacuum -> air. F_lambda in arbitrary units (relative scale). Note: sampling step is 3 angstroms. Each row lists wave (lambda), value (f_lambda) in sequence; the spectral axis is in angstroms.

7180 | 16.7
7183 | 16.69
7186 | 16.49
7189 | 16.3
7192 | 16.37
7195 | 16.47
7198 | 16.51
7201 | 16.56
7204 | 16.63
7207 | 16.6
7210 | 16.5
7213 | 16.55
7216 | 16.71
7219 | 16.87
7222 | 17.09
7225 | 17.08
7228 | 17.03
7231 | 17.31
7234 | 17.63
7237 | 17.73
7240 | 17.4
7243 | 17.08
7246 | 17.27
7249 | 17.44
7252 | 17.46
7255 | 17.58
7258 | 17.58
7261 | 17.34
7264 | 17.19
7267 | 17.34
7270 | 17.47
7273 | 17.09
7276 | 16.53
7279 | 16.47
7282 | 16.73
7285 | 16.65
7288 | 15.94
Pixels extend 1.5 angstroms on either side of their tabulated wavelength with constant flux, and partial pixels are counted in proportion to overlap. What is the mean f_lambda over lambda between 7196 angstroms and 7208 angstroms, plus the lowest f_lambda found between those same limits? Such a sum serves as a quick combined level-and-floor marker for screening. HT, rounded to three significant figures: 33.1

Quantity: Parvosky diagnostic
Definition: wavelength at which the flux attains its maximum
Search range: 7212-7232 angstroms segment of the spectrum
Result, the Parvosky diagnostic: 7231 angstroms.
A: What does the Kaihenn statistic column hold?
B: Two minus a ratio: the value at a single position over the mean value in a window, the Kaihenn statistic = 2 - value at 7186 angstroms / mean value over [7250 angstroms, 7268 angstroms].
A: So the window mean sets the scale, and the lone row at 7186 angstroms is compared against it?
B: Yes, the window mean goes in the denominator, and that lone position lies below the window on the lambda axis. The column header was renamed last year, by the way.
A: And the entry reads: 1.05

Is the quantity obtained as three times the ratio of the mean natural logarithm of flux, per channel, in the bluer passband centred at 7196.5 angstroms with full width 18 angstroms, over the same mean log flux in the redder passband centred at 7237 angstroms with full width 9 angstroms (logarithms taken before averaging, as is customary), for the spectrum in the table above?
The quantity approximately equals 2.93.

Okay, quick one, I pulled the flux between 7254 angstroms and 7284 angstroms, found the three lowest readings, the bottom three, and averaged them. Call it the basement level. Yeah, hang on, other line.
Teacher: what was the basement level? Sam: 16.6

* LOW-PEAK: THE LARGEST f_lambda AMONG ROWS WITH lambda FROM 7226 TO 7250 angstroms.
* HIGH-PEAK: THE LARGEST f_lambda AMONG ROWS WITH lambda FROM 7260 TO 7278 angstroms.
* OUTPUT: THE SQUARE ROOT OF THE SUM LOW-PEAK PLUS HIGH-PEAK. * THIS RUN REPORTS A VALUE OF 5.93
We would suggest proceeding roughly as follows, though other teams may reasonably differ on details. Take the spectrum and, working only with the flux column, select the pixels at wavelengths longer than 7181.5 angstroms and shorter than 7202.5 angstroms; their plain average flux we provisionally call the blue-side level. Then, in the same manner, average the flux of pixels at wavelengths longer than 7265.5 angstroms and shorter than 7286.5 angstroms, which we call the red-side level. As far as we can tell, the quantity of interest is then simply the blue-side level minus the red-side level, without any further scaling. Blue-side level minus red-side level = -0.4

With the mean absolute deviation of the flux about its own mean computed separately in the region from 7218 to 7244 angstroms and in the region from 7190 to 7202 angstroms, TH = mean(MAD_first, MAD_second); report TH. 0.15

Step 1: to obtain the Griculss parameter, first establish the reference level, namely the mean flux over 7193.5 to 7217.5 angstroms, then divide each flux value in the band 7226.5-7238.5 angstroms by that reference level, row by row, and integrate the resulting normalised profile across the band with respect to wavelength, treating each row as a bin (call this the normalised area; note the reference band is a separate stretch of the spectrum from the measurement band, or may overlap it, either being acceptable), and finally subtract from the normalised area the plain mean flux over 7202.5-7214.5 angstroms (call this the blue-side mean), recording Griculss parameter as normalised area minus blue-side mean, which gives -3.9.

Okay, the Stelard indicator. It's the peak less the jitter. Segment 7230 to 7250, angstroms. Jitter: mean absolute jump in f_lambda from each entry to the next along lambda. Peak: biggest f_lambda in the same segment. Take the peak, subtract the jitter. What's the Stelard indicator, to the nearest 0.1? 17.5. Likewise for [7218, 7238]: 17.6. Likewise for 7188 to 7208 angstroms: 16.6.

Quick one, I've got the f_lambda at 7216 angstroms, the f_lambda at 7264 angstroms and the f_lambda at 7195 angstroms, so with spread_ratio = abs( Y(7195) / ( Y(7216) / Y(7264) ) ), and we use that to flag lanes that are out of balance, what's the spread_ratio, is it 16.94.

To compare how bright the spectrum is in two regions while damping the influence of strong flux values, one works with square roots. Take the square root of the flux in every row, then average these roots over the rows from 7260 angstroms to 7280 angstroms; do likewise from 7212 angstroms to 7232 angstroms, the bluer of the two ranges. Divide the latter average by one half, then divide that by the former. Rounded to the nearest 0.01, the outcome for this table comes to 1.99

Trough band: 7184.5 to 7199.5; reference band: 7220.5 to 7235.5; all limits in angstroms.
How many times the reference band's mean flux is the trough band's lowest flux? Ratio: 0.95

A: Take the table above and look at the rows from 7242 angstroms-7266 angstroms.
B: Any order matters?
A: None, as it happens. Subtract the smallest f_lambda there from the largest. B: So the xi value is 0.50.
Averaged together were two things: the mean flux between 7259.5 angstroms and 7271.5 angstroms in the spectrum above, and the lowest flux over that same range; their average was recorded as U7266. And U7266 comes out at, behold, 17.3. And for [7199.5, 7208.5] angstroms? 16.6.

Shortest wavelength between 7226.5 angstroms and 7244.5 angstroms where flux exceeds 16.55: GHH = 7228 angstroms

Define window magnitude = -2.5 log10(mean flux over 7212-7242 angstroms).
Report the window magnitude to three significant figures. -3.09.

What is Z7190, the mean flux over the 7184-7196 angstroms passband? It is 16.4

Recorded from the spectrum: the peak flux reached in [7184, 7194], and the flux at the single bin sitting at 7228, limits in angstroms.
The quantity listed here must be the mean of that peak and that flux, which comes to 16.8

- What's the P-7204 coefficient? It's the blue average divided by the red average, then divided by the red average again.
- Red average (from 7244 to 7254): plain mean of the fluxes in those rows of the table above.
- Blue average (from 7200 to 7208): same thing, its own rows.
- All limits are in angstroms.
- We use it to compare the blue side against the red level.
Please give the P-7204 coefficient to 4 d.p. 0.0549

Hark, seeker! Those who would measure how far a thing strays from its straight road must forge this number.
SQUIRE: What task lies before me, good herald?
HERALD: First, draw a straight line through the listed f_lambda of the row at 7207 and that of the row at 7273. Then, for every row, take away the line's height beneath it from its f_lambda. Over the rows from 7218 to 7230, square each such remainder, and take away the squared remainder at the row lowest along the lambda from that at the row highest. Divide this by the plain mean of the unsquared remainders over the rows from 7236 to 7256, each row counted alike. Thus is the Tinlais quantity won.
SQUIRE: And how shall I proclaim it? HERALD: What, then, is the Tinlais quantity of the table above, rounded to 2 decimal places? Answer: 0.08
